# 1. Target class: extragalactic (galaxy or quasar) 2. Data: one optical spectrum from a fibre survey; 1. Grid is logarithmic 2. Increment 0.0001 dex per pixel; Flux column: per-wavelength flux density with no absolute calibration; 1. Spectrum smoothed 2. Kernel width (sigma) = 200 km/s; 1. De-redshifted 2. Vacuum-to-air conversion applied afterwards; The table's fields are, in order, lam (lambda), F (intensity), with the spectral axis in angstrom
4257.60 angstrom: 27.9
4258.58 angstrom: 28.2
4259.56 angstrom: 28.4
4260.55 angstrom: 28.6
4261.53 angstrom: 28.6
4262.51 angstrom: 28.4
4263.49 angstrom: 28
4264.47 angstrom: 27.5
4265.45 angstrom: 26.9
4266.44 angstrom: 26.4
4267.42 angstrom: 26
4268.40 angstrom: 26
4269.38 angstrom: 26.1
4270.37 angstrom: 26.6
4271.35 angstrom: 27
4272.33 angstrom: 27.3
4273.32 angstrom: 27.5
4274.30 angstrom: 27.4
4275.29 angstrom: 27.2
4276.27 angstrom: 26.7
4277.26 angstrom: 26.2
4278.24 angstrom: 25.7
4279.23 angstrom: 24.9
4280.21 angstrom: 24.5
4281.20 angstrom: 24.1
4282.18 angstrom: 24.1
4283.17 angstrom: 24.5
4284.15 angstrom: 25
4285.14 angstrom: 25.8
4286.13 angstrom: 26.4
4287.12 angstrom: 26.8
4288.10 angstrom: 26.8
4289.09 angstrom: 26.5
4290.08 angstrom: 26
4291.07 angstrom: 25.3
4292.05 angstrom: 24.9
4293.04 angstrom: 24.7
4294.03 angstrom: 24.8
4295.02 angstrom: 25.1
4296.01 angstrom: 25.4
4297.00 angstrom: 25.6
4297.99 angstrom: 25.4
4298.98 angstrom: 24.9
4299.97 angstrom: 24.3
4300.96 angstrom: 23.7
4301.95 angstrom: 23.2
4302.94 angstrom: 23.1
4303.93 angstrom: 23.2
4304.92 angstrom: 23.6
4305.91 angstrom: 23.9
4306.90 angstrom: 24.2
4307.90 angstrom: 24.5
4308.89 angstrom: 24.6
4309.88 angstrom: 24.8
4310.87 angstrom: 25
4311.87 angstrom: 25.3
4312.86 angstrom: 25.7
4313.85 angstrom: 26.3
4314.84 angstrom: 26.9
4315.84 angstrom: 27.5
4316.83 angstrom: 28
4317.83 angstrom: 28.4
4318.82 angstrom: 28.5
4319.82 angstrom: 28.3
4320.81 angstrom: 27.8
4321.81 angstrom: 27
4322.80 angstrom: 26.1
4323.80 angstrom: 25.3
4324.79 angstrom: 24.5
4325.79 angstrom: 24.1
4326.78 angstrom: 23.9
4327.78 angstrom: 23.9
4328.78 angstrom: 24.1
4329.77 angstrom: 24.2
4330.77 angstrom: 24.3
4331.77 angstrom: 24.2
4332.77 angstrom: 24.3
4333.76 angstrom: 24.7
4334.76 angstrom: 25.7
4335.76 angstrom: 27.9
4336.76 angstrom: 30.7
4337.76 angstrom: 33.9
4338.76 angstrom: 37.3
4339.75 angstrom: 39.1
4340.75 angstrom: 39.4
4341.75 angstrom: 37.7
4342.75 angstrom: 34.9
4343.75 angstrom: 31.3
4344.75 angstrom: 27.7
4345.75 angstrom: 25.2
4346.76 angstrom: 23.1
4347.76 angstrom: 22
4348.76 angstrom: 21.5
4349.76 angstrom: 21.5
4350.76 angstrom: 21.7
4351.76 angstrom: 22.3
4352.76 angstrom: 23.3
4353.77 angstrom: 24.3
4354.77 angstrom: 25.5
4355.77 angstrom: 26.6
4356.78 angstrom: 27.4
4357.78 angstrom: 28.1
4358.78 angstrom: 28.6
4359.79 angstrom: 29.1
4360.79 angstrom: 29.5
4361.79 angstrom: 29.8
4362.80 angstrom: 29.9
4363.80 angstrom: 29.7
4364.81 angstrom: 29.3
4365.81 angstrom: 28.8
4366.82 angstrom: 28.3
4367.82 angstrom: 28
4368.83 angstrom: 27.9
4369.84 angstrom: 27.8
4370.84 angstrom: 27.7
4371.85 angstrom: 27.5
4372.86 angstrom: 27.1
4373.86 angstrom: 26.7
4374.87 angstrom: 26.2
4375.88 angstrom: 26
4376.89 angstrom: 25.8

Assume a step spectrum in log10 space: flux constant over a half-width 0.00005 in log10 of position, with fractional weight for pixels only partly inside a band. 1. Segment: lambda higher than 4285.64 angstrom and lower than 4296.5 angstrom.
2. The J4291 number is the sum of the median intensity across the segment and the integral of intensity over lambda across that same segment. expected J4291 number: 305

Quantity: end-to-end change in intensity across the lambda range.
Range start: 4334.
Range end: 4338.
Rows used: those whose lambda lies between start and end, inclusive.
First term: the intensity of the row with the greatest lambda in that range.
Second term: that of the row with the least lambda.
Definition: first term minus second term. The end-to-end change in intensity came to 8.2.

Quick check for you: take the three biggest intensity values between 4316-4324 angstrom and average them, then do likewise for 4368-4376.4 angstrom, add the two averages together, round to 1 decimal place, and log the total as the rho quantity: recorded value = 56.2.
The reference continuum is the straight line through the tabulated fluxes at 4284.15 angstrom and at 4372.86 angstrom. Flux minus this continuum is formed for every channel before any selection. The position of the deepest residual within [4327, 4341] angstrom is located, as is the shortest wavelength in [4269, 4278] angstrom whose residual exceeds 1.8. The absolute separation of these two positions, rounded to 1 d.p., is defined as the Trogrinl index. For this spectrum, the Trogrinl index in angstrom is 57.4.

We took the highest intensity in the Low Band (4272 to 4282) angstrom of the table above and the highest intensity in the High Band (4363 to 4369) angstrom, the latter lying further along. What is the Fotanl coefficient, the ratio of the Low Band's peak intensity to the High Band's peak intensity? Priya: 0.93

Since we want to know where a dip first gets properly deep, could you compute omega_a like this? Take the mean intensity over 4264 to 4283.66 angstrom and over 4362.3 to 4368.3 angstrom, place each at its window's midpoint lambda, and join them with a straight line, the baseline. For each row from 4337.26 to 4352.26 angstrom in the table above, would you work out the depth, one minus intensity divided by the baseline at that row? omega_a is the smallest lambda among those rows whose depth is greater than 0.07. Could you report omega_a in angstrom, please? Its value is 4345.75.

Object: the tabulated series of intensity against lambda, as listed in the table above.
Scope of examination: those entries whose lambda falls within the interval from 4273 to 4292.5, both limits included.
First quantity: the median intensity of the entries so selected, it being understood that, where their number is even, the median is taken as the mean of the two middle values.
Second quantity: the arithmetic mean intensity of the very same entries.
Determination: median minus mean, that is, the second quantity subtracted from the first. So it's 0.1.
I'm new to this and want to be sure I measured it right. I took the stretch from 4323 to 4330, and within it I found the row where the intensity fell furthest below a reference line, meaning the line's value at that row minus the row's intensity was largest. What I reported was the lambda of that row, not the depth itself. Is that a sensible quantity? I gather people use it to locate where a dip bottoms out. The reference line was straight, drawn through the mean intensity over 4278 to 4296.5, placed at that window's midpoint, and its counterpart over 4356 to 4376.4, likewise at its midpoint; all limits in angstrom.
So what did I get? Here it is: 4327.78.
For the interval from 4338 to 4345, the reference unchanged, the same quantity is 4344.75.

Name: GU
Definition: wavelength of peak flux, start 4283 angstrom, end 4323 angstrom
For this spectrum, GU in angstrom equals 4318.82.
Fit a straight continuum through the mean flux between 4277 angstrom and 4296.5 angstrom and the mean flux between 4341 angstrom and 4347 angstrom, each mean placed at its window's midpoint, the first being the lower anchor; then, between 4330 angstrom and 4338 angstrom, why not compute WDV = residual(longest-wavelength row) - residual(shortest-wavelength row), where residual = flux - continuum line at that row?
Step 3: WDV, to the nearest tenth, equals 9.0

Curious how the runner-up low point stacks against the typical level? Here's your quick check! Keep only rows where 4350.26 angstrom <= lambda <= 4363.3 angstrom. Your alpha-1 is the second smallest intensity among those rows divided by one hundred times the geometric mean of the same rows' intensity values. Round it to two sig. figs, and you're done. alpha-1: 0.0084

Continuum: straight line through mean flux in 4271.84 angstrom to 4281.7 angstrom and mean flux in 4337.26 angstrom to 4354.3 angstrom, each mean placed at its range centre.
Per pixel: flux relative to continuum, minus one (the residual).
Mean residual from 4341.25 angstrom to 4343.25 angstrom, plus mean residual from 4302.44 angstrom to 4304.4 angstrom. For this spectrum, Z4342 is 0.13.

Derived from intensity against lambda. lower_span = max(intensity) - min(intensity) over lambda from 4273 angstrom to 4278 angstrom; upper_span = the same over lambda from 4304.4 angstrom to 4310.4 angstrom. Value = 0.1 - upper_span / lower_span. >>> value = -0.82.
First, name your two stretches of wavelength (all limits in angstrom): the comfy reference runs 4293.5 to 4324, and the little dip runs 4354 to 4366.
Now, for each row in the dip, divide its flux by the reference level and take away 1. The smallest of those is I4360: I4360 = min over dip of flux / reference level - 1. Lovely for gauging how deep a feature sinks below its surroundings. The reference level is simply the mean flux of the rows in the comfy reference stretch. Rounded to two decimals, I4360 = 0.00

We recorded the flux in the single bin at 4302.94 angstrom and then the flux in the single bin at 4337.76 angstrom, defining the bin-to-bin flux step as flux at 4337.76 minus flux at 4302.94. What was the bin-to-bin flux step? 10.8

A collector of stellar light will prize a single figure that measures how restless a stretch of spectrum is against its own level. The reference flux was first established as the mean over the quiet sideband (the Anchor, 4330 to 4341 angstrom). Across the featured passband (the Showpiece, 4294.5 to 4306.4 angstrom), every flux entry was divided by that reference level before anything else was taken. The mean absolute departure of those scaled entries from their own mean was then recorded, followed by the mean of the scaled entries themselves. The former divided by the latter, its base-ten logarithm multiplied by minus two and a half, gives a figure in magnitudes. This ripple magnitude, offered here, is 3.7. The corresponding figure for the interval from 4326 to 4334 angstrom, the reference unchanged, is 5.4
